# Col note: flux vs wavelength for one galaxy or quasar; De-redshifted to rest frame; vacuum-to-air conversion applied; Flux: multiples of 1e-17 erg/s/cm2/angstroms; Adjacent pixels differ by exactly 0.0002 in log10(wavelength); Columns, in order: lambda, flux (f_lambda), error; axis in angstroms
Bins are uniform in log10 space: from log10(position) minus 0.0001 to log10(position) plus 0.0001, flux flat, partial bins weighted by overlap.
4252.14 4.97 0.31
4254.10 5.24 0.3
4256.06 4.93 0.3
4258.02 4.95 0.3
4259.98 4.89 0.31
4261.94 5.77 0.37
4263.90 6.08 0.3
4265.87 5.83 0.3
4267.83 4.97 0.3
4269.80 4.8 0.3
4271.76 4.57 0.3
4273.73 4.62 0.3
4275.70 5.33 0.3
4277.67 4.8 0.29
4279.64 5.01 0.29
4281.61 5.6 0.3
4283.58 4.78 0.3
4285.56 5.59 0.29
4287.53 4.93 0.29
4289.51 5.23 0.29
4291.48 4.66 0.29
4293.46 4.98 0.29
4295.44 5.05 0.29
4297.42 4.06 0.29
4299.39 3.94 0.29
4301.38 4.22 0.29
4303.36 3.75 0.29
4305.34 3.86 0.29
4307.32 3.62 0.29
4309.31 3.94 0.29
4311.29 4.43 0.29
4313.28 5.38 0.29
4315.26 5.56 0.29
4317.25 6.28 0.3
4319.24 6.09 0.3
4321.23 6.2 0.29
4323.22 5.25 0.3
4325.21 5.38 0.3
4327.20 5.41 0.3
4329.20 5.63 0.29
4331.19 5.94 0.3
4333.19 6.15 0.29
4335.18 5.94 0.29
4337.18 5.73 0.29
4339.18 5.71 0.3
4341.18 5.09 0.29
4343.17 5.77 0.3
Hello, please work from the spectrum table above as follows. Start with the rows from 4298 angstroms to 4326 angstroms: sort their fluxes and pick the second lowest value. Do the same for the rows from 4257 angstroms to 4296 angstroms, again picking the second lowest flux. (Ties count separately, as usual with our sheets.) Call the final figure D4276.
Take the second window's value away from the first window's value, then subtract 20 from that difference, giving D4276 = -20.9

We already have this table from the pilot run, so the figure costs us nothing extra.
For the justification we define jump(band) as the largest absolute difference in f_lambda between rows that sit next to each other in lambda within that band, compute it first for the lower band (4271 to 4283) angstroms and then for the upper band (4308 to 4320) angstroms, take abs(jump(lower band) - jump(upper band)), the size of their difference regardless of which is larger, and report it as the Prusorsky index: 0.24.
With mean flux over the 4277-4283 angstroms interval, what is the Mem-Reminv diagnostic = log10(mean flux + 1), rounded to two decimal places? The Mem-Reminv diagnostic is 0.79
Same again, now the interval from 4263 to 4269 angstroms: 0.82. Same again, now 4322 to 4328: 0.80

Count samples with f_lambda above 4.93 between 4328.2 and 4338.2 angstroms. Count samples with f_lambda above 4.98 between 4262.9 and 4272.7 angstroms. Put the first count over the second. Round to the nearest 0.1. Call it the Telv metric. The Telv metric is 2.5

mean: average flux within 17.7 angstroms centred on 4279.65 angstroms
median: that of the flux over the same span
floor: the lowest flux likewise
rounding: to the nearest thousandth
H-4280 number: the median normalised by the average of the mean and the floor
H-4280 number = 1.028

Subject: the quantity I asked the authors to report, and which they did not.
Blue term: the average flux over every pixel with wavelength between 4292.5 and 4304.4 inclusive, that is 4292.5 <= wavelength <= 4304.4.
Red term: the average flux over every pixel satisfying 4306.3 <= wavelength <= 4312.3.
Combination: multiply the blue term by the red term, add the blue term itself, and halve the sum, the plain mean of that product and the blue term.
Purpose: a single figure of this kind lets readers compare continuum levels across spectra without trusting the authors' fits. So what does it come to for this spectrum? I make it 11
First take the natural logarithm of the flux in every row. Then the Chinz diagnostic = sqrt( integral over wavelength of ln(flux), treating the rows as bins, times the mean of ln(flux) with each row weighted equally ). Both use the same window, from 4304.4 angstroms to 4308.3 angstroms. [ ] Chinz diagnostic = 2.6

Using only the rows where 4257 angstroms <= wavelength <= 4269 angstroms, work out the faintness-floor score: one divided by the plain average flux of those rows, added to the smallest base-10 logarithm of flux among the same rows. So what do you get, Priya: 0.874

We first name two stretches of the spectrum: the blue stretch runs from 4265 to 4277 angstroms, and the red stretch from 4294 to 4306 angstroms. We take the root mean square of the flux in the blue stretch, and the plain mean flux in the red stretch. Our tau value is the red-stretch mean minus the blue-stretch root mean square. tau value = -0.9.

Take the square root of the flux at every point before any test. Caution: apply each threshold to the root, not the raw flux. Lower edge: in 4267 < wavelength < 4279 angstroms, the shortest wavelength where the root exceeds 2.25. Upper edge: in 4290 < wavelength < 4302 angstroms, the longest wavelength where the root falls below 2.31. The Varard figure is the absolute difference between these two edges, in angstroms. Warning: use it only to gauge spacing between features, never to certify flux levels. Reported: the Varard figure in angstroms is 25.7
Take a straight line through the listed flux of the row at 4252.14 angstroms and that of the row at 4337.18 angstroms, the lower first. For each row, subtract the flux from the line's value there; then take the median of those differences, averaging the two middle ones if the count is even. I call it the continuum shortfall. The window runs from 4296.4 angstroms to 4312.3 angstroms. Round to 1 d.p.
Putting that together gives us 1.5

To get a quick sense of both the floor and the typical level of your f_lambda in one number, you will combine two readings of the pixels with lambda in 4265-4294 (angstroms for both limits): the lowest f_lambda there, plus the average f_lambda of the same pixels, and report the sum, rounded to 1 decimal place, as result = 9.6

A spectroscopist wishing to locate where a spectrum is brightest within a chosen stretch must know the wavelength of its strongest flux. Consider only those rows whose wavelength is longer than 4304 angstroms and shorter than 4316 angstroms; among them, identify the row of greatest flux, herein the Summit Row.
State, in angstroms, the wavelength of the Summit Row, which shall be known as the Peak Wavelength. 4315.26 angstroms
